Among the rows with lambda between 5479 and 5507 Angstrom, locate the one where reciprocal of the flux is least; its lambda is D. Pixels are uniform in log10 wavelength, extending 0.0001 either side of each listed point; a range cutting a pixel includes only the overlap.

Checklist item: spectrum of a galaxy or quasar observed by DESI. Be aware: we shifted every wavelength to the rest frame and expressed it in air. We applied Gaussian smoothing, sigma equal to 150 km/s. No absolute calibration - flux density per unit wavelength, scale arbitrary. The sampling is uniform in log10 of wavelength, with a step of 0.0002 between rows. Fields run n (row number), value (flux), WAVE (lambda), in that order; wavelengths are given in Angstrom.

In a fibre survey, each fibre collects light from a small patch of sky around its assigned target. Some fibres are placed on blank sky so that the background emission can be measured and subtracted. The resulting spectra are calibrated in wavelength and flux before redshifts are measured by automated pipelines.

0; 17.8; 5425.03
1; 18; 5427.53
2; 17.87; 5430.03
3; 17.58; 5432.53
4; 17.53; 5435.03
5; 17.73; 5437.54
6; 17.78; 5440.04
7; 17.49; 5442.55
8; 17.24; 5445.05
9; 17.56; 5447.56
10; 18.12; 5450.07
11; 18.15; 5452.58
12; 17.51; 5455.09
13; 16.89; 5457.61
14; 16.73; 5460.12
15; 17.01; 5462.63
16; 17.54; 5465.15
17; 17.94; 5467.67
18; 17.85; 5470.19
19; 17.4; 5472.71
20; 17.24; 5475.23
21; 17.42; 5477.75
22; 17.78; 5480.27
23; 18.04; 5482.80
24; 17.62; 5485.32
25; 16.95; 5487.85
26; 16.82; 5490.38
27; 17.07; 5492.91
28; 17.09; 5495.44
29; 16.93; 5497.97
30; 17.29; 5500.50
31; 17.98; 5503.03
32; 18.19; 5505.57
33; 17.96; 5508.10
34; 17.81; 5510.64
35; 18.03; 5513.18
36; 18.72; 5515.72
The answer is 5505.57 Angstrom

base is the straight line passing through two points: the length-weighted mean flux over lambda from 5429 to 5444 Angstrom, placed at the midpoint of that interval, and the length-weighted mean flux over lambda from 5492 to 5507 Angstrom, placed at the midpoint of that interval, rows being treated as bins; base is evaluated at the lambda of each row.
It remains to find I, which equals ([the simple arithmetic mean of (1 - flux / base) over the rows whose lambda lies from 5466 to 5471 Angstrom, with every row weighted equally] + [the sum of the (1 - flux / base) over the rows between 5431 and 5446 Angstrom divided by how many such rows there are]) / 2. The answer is -0.007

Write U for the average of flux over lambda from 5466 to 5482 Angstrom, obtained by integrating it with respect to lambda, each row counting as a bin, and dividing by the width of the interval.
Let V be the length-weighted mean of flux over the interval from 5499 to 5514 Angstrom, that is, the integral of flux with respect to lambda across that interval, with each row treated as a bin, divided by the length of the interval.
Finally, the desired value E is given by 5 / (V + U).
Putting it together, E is 0.1410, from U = 17.6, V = 17.9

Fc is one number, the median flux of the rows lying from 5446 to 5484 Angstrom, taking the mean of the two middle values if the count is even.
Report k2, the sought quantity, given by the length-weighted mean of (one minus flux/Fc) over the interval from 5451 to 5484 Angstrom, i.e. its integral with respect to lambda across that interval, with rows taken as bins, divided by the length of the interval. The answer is 0.0020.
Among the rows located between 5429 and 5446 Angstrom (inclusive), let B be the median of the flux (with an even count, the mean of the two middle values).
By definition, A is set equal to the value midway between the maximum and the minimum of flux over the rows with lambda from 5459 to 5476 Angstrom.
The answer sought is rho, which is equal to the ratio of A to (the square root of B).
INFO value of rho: 4.13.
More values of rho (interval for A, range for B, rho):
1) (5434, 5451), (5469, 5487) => 4.21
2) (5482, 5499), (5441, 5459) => 4.17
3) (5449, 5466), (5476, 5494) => 4.18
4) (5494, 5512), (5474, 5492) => 4.21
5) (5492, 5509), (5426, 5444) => 4.17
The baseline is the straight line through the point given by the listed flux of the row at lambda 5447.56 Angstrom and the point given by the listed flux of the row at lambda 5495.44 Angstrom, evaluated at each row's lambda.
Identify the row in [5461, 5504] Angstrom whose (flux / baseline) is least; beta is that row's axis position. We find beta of 5462.63 Angstrom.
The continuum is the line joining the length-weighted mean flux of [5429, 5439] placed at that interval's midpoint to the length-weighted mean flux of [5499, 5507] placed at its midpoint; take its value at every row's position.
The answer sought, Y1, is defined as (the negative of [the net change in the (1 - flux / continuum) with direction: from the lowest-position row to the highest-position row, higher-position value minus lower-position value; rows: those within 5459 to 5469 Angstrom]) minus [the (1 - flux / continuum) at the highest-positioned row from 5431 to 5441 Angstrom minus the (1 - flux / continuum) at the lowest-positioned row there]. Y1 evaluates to 0.078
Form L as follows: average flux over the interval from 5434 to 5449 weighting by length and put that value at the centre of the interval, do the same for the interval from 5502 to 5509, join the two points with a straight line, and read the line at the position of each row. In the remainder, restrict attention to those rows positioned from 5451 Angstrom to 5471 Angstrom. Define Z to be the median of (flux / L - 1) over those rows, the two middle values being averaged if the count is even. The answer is -0.010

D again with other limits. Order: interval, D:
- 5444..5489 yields 5452.58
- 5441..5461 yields 5452.58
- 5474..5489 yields 5482.80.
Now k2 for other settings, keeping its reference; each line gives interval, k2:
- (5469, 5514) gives 0.0011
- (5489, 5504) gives 0.0206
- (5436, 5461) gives 0.0005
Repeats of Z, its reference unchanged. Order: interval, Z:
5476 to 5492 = -0.019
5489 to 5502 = -0.049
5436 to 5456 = 0.004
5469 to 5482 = -0.022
